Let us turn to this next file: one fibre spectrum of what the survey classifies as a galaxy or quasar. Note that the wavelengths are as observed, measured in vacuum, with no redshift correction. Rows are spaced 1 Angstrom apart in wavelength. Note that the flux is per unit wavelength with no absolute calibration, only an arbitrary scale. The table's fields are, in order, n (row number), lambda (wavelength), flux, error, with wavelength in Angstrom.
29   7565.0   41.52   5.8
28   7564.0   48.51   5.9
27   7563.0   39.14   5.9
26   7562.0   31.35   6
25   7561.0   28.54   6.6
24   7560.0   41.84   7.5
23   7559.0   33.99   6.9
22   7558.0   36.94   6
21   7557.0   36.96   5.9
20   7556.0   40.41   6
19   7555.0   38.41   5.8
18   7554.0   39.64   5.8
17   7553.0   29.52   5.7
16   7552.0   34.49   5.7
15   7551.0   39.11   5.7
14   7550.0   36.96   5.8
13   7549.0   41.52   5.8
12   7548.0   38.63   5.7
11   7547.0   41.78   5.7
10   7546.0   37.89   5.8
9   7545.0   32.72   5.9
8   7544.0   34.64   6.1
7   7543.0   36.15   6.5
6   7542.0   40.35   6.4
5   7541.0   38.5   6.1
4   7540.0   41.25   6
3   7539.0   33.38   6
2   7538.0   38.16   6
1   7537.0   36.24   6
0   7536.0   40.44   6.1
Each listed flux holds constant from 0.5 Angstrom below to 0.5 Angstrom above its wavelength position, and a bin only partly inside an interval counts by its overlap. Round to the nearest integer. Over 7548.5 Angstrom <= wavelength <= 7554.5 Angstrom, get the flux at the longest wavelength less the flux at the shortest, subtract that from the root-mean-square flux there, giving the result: 39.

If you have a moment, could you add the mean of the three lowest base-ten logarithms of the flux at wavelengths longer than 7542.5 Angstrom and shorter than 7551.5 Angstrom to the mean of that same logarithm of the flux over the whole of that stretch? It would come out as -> 3.11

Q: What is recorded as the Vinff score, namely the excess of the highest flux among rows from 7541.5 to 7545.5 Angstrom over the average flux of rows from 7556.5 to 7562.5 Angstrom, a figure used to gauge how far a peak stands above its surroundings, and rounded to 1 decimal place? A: 5.4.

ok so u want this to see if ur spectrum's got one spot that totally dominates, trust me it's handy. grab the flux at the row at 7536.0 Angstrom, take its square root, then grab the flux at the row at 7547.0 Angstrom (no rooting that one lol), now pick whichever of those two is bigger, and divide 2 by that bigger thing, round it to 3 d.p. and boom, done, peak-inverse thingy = 0.048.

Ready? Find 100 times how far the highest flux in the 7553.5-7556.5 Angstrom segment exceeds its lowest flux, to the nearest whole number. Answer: 200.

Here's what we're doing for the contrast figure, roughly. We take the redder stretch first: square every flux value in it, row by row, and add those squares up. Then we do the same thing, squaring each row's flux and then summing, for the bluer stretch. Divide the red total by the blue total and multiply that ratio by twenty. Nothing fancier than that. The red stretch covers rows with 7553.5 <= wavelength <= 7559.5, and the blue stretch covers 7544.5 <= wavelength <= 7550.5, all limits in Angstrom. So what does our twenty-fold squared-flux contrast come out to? 19.4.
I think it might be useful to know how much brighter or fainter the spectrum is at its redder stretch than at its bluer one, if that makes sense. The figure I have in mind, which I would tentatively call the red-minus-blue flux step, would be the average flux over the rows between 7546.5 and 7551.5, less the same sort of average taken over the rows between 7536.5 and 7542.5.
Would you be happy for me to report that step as 1.6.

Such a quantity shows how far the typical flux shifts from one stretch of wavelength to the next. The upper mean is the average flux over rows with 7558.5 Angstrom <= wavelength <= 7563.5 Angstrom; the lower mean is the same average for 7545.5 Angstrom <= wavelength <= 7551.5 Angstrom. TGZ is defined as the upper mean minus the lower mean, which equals -4.3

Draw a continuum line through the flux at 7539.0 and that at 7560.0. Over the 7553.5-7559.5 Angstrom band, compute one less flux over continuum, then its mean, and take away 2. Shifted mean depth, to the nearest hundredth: -1.93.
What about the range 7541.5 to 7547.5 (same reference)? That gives -2.05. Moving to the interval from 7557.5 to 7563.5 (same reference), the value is -1.84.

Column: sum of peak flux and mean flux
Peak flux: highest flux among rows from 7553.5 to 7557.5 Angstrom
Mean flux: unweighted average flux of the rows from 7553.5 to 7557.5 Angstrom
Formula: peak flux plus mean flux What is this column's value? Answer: 79.3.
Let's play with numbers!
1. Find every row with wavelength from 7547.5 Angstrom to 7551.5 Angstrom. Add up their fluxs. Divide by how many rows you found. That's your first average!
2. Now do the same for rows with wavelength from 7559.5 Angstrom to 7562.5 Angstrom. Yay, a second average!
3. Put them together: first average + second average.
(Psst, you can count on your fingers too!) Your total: 73.0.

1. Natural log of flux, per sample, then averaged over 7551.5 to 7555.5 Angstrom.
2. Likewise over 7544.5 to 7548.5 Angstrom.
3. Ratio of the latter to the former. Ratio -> 1.02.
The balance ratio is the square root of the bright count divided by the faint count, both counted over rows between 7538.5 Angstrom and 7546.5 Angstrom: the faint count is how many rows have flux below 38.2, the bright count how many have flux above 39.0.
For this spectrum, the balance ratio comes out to 0.63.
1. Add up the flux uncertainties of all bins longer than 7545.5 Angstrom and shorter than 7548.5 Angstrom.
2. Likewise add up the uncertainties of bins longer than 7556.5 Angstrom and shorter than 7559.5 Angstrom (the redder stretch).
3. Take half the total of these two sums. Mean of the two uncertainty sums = 18.0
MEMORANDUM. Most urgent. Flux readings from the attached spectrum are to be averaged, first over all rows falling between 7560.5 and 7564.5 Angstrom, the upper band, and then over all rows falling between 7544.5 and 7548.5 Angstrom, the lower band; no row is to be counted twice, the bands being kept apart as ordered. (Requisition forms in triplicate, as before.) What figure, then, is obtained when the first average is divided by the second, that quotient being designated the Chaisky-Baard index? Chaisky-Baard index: 0.98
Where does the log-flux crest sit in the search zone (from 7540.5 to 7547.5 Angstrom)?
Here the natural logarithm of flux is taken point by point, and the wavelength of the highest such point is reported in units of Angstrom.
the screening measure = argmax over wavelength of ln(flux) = 7547.0 Angstrom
